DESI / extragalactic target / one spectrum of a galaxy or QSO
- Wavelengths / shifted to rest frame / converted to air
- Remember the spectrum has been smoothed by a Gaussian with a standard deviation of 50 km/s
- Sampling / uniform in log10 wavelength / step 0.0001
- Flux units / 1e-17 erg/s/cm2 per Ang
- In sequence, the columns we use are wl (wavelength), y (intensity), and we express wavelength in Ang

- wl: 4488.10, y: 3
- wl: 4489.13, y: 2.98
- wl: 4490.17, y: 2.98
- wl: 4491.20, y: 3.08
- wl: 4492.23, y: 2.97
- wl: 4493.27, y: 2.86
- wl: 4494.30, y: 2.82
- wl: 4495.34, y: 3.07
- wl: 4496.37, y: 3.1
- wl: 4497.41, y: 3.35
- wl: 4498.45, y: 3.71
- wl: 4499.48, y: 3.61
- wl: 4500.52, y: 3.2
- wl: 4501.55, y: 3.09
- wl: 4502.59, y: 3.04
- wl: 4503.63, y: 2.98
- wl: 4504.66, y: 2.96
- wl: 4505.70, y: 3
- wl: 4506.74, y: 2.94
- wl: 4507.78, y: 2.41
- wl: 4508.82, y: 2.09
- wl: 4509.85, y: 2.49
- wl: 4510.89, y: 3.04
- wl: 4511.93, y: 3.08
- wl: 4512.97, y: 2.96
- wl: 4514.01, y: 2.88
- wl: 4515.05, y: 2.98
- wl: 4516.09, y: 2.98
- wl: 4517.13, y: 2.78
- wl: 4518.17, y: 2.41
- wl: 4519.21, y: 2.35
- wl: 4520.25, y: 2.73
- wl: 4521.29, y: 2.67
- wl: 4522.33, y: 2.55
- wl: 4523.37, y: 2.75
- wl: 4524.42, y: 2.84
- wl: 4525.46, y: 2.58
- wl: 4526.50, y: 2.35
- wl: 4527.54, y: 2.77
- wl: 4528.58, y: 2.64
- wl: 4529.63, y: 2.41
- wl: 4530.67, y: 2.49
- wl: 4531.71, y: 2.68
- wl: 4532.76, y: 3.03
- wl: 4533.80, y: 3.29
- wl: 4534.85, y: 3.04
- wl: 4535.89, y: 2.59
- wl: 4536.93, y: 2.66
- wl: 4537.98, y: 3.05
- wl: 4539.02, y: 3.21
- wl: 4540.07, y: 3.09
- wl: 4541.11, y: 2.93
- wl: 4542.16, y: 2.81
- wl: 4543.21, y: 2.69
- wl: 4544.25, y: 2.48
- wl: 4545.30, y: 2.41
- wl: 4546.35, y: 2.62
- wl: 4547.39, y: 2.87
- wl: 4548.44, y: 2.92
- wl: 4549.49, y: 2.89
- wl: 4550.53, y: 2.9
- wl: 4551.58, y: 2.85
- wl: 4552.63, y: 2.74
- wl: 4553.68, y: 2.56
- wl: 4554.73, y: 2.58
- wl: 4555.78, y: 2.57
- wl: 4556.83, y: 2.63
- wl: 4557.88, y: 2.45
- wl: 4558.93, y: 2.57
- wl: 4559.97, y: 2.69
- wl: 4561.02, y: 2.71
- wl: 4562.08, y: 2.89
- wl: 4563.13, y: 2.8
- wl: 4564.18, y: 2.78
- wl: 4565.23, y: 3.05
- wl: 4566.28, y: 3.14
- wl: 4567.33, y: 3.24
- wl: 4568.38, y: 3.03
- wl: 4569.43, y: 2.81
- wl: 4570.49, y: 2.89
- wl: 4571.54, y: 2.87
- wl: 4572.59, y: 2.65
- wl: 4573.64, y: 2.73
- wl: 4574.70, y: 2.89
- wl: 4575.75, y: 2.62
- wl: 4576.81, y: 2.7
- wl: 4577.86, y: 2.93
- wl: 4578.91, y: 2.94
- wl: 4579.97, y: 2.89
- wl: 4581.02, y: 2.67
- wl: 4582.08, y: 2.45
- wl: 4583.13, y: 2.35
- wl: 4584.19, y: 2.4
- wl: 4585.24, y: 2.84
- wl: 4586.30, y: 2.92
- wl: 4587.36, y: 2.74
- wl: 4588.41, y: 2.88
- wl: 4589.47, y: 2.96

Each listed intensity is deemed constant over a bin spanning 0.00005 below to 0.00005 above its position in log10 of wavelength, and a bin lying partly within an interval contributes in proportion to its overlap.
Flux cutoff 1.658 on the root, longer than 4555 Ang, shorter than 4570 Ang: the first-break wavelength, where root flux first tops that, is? 4562.08 Ang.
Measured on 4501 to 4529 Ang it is 4501.55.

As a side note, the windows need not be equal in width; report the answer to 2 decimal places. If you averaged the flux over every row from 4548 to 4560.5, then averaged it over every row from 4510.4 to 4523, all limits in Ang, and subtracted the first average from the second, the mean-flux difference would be 0.09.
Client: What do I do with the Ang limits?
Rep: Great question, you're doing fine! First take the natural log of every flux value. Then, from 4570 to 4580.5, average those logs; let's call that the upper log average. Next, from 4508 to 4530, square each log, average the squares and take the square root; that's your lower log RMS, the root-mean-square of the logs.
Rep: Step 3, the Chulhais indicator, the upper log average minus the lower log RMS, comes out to 0.05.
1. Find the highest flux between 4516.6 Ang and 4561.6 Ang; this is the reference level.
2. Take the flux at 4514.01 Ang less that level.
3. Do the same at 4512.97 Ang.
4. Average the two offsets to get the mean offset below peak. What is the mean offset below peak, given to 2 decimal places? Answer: -0.37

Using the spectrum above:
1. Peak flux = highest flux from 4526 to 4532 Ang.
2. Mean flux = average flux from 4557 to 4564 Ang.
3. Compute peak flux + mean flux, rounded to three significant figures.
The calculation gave 5.46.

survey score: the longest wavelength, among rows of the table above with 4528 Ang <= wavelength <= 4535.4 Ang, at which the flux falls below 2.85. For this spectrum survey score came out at 4531.71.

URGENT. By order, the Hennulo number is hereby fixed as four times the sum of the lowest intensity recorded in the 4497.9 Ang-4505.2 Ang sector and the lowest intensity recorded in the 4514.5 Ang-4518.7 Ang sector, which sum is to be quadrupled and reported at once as 21.5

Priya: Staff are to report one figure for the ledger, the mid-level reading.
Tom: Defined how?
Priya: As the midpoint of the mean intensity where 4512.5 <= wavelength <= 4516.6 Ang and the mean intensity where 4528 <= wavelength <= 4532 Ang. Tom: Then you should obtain 2.75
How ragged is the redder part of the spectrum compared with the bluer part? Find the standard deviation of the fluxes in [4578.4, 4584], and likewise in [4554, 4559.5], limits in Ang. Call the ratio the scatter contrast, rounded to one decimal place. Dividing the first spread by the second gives 3.9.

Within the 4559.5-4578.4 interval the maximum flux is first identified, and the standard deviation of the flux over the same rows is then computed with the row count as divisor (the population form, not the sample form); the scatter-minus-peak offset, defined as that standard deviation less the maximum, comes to -3.07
